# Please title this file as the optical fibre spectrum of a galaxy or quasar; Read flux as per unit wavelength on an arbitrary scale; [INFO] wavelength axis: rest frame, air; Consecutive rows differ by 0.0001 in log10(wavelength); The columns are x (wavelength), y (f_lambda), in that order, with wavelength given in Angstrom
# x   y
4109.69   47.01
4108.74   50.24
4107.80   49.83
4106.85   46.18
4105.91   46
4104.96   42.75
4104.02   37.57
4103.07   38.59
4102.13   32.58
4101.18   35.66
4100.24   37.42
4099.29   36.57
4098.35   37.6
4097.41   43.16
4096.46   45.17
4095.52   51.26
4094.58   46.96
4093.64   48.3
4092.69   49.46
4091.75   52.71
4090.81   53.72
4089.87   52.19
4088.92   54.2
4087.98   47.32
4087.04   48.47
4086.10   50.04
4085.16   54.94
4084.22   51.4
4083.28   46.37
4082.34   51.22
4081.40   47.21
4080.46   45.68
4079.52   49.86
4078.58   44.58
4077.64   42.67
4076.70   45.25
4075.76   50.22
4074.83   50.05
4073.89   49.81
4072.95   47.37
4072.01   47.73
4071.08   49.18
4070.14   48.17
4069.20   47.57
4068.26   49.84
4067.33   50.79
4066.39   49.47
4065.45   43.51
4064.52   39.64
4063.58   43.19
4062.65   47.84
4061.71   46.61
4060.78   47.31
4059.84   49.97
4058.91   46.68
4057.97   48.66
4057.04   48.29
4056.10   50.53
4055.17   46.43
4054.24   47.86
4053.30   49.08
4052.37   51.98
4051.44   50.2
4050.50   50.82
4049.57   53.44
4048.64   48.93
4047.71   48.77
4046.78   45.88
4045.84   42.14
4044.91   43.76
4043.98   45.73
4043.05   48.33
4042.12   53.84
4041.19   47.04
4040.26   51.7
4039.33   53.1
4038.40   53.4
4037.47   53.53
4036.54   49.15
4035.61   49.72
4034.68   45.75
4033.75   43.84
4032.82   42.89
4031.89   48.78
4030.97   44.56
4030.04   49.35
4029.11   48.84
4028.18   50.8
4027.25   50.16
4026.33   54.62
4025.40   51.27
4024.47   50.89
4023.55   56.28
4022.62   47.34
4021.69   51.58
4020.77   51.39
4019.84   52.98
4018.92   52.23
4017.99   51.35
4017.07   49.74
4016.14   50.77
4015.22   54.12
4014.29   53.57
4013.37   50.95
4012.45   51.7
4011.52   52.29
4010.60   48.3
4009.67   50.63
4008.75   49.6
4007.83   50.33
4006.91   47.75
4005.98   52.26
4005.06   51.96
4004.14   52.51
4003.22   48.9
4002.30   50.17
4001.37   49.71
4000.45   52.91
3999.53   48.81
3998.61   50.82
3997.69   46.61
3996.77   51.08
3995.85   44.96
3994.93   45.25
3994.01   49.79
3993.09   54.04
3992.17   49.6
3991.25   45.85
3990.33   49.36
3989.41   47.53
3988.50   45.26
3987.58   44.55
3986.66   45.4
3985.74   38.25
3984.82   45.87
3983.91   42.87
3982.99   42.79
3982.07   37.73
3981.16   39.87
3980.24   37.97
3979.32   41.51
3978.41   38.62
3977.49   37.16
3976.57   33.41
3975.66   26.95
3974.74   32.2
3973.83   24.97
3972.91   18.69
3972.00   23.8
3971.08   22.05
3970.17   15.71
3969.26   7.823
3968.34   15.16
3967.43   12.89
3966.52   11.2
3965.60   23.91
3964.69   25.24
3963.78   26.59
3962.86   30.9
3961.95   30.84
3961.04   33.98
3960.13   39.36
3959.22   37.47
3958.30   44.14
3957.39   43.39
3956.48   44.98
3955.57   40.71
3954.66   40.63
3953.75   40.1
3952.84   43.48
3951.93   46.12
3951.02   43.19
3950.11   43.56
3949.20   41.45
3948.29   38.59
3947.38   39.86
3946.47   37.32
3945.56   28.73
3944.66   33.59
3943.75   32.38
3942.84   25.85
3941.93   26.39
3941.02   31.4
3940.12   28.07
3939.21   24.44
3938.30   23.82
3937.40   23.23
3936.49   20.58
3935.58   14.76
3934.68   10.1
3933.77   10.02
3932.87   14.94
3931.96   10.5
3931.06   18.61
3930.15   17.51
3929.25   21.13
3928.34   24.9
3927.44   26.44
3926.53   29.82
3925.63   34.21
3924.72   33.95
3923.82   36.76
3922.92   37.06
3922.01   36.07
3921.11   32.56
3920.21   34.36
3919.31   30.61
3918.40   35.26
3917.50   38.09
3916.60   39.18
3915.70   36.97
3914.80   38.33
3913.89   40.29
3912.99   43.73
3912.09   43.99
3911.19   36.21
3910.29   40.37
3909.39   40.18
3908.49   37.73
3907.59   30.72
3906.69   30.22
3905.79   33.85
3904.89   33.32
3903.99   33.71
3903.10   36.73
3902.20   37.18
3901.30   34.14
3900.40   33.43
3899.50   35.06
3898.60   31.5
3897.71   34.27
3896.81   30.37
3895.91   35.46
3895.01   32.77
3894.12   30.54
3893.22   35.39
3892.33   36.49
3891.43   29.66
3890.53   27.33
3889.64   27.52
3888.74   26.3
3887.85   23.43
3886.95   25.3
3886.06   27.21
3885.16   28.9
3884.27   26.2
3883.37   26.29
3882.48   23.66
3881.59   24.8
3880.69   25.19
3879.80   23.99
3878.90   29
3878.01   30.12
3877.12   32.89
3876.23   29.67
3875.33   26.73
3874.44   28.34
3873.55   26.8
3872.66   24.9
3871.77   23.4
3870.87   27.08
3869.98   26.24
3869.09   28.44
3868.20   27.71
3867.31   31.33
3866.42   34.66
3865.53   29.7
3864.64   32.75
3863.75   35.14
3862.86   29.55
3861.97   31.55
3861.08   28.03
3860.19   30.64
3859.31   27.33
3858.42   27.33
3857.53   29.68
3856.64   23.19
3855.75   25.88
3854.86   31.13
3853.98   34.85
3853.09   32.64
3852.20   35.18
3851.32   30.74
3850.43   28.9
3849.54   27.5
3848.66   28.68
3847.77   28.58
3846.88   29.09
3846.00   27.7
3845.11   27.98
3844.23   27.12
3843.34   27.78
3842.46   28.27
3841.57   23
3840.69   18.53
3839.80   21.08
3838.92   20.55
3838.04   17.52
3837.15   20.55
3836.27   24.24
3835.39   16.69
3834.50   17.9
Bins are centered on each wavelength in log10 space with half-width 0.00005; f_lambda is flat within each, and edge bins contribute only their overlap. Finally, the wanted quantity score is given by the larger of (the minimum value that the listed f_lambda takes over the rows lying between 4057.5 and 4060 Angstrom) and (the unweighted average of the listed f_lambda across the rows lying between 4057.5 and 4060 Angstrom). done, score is 48.4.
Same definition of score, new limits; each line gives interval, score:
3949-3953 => 43.6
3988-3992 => 47.0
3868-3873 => 26.3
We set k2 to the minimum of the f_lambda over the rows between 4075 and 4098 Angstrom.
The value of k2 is 42.67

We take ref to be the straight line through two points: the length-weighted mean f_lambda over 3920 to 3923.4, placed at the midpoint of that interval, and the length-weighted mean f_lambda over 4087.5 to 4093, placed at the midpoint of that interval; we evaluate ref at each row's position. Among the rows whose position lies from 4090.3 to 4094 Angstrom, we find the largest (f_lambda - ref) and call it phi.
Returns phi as 2.0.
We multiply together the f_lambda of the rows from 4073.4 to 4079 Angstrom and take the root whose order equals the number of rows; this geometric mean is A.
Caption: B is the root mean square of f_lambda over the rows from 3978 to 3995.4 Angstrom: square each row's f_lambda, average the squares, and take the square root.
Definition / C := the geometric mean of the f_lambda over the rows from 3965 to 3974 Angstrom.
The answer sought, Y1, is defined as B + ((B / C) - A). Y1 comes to 0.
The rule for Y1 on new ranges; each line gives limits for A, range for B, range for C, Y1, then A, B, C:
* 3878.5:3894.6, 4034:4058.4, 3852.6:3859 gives 24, 27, 49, 29.0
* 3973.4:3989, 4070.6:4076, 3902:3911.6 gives 12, 38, 49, 35.3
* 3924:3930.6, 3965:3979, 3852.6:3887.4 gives -1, 26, 25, 28.2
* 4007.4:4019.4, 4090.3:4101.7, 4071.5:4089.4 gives -5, 51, 45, 48.6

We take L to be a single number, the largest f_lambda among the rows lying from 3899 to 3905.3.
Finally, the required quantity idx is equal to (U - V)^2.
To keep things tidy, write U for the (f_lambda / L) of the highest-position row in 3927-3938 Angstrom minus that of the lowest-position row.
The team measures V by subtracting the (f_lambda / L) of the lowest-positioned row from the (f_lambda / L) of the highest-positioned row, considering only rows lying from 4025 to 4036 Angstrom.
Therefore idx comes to 0.00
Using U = -0.09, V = -0.04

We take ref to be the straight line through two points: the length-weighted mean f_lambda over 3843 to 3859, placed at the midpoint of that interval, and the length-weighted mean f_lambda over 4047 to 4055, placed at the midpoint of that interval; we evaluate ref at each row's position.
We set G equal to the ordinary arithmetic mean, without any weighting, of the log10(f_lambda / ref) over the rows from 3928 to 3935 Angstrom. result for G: -0.39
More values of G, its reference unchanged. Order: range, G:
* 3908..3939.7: -0.13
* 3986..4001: 0.04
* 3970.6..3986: -0.10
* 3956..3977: -0.22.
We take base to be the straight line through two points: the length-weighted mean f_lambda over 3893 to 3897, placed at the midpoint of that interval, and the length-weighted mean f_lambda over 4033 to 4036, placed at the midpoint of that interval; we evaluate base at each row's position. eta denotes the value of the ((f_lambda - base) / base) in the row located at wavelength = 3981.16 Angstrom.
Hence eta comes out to -0.03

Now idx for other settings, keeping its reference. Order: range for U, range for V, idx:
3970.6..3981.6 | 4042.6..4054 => 0.21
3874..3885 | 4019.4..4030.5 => 0.00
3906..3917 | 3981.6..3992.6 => 0.01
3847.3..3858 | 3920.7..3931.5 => 0.16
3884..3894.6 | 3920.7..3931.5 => 0.24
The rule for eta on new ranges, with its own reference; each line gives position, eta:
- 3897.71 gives 0.03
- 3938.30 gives -0.36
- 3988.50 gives 0.09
